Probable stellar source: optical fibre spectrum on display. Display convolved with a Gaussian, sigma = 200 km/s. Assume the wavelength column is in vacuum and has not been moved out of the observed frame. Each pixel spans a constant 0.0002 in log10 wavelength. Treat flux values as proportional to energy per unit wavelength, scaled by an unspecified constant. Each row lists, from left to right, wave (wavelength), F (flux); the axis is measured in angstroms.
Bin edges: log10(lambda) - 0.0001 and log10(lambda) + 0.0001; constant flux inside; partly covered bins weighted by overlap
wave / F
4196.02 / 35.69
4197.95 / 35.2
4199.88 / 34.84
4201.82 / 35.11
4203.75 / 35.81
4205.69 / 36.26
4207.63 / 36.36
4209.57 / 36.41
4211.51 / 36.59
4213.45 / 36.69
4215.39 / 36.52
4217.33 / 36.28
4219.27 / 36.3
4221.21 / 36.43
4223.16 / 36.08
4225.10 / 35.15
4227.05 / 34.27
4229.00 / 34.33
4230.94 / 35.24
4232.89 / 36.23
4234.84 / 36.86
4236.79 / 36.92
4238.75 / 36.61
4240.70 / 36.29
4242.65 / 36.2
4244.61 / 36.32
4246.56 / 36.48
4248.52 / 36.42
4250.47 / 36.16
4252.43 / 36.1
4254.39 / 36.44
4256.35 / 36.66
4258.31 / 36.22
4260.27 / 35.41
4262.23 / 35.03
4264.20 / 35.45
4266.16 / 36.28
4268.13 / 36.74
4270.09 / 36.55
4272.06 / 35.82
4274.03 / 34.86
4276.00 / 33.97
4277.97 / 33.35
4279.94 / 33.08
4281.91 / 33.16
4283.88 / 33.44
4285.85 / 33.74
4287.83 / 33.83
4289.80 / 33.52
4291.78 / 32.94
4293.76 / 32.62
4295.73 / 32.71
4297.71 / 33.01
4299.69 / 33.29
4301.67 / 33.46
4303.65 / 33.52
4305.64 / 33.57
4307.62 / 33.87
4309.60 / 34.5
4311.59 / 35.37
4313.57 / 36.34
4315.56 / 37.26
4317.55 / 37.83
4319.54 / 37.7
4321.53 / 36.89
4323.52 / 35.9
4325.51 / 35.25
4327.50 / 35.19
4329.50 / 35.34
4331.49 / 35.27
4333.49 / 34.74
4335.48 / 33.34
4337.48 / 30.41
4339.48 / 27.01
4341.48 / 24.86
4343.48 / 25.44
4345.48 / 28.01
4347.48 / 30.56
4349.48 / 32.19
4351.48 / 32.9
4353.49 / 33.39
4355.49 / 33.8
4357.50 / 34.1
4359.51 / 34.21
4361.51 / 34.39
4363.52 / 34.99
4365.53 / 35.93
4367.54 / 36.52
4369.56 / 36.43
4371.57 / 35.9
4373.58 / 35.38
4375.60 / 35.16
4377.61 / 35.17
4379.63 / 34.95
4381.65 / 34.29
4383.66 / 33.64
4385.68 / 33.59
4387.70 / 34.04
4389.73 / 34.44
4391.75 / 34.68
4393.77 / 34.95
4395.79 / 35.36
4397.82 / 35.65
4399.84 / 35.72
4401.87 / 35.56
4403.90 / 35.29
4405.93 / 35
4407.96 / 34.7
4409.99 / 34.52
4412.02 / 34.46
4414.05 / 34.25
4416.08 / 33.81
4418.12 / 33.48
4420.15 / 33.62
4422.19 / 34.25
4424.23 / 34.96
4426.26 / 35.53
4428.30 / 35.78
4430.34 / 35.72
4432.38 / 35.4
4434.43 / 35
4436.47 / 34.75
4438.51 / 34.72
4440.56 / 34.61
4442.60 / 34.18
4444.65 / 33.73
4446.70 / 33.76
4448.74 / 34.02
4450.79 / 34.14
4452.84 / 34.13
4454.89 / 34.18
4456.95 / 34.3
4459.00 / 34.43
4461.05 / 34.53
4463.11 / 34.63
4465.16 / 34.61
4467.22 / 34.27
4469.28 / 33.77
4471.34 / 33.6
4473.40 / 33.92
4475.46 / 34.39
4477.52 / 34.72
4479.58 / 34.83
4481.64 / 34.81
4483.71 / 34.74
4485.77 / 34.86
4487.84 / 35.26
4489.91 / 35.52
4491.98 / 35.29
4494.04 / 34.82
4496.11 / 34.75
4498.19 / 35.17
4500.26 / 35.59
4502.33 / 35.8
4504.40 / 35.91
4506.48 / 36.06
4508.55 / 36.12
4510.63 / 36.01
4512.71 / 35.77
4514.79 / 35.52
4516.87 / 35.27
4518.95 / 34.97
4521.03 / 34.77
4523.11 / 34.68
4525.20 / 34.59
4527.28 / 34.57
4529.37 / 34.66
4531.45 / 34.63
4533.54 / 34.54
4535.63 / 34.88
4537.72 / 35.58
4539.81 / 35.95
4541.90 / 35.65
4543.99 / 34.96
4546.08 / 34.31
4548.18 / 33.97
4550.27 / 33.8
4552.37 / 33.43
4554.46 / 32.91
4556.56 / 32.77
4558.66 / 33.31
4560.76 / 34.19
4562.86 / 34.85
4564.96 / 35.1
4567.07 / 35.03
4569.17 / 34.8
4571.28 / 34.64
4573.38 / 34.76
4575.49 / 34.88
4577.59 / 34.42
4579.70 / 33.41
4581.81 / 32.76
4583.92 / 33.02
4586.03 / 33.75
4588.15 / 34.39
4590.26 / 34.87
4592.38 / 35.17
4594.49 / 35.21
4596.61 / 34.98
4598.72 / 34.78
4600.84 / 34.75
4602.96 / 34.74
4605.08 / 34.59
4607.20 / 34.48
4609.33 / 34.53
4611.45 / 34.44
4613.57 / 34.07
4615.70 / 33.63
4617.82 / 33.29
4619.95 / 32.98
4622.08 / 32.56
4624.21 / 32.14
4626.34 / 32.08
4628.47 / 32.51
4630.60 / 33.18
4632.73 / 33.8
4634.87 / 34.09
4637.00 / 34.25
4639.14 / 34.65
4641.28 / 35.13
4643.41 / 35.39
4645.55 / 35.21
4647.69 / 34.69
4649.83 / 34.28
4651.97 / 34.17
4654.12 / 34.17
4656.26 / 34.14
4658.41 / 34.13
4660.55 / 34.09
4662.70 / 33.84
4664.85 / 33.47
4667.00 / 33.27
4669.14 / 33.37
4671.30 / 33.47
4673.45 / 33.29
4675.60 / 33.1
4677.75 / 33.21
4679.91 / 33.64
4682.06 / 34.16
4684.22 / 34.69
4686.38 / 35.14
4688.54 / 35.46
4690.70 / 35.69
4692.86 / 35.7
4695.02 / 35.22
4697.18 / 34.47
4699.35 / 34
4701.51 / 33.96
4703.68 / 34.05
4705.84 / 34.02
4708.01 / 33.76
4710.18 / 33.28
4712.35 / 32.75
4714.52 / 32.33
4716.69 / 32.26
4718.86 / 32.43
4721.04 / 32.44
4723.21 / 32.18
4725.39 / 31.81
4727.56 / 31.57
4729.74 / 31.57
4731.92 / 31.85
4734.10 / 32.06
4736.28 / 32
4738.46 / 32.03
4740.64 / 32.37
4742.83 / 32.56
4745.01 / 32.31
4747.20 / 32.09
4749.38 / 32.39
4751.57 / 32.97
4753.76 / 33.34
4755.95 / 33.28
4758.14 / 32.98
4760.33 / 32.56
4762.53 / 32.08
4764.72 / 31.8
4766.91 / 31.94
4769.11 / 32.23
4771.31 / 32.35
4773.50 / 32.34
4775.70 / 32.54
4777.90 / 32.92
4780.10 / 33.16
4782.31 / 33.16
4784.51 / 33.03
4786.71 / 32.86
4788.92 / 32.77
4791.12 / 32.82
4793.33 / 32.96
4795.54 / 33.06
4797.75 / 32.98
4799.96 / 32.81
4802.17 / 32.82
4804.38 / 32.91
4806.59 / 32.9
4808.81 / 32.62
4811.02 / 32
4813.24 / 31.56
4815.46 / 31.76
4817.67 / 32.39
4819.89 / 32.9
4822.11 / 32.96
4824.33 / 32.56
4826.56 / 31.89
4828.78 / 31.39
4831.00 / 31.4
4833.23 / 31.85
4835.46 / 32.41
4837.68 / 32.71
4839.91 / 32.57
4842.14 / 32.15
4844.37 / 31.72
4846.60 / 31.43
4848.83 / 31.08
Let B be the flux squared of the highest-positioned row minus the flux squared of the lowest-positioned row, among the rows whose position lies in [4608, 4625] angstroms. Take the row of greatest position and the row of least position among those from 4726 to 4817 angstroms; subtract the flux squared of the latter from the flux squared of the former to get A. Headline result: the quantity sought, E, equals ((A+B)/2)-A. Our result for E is -86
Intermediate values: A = 12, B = -159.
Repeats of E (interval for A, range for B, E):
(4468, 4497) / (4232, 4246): -30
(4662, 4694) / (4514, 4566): -80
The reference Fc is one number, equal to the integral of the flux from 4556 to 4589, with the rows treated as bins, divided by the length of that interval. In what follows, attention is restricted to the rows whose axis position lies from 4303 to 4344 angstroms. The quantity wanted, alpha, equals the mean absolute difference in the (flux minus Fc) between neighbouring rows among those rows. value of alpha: 0.91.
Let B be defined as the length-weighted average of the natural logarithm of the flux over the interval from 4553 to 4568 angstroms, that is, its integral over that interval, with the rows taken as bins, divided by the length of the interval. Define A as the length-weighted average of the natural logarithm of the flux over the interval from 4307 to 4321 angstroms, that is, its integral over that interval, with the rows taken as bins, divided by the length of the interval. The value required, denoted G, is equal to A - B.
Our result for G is 0.063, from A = 3.59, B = 3.53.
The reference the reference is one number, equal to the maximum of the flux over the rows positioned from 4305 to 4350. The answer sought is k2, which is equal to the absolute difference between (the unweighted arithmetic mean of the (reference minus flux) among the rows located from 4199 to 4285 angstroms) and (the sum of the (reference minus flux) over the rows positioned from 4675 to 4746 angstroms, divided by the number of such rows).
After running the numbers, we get 2.4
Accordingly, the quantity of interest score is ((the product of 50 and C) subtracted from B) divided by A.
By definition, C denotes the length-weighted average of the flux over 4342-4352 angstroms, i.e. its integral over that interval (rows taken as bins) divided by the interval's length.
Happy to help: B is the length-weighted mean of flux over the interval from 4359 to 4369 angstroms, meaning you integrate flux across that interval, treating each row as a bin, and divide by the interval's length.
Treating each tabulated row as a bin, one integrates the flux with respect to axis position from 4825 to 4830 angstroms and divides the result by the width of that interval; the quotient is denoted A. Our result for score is -45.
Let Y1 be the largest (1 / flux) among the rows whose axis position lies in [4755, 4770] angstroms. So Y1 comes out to 0.0314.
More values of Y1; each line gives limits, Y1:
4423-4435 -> 0.0286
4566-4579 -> 0.0291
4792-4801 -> 0.0305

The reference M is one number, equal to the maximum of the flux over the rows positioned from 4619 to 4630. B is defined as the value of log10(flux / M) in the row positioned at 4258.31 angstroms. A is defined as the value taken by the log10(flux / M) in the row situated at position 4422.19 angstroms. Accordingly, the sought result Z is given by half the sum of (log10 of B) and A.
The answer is -0.69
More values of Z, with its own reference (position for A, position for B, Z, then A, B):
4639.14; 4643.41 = -0.75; 0.021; 0.031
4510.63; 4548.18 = -0.93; 0.038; 0.013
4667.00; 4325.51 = -0.77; 0.004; 0.029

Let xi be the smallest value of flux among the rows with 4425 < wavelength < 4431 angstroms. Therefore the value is 35.53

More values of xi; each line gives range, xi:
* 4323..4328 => 35.19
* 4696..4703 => 33.96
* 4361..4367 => 34.39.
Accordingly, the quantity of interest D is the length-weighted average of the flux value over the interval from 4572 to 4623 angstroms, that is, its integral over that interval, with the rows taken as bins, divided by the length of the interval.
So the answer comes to 34.2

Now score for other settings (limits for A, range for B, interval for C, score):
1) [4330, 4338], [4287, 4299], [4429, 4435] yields -51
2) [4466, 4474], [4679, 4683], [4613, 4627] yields -48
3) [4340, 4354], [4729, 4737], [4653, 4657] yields -57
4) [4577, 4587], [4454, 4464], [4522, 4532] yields -51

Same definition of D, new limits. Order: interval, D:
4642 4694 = 34.3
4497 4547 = 35.2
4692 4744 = 32.9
